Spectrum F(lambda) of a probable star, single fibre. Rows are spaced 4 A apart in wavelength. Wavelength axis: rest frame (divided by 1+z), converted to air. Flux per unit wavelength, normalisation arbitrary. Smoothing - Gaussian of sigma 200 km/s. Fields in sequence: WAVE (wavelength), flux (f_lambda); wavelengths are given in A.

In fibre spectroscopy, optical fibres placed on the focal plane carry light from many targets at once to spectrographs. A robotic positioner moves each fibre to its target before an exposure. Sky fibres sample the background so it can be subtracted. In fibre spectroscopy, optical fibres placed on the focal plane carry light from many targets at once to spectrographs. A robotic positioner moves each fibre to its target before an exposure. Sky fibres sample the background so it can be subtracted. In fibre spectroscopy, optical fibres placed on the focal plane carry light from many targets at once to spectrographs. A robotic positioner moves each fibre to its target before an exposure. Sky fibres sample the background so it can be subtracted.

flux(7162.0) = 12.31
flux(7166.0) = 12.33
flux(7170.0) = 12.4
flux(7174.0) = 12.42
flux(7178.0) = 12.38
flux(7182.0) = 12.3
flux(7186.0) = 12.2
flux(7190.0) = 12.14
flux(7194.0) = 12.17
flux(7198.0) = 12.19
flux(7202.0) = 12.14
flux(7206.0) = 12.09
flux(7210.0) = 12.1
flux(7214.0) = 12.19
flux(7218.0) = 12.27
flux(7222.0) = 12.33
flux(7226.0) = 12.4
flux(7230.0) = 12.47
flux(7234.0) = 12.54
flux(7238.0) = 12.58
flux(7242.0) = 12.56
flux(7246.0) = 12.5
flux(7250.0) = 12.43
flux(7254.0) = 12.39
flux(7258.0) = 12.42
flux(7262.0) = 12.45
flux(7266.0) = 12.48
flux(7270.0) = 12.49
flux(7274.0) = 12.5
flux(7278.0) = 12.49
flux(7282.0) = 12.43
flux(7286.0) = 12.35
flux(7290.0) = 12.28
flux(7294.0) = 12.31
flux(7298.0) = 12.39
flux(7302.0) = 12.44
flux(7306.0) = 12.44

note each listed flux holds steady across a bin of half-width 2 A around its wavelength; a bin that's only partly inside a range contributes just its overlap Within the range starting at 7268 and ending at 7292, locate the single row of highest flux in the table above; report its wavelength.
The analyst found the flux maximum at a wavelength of 7274.0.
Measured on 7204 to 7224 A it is 7222.0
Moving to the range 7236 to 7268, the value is 7238.0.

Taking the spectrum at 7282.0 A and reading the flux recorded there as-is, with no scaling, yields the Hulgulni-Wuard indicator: 12.43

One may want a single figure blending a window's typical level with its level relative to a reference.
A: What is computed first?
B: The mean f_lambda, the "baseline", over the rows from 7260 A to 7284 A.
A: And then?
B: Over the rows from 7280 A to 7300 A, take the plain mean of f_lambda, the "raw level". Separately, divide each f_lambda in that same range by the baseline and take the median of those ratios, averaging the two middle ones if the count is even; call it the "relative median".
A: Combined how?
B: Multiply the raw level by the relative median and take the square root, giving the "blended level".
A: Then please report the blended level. 3.50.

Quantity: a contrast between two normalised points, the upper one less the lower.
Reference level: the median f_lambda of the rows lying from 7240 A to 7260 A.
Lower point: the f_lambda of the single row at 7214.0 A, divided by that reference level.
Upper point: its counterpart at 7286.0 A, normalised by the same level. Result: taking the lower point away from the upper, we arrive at 0.013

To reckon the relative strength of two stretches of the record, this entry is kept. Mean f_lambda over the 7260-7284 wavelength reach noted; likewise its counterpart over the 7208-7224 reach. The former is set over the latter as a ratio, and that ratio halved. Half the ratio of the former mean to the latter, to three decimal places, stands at 0.510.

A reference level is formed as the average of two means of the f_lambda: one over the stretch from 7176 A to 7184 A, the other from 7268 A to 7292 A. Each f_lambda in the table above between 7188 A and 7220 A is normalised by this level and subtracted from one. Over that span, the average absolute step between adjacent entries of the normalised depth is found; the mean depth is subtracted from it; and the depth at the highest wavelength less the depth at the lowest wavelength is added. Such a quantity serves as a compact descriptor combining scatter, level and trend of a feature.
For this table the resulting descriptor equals -0.024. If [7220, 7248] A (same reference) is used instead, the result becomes -0.001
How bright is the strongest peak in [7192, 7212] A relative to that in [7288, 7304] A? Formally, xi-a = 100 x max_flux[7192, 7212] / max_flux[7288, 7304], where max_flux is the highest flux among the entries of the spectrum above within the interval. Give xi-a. 98.0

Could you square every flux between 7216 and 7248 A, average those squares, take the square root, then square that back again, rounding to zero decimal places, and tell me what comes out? 155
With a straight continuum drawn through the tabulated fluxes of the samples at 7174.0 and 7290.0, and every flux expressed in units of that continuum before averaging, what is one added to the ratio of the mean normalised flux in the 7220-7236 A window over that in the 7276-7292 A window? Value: 2.00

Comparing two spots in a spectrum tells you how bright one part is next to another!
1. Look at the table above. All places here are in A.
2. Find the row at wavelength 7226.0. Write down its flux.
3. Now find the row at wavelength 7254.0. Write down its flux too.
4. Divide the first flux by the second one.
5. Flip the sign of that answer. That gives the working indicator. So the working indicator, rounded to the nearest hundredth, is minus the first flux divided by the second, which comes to -1.00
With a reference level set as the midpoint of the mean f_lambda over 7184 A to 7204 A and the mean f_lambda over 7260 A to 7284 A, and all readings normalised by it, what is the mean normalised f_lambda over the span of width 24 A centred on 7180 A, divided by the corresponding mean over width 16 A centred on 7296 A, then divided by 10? 0.100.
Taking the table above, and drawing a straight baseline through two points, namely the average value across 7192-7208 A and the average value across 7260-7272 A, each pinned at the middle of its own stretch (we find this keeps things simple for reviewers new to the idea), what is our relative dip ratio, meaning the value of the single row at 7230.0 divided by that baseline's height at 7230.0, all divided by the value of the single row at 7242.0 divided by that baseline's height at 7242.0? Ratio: 1.00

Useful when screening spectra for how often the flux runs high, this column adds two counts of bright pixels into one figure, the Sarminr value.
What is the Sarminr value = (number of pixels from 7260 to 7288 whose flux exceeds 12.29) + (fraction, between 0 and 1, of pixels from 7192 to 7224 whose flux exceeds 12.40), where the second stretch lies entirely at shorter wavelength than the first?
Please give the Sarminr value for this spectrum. 7.0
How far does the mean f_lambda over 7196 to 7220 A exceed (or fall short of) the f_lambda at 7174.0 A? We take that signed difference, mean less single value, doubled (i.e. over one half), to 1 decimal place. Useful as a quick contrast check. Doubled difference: -0.5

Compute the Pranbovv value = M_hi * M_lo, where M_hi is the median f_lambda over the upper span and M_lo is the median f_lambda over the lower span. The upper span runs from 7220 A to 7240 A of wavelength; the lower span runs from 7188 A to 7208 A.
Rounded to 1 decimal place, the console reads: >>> 151.4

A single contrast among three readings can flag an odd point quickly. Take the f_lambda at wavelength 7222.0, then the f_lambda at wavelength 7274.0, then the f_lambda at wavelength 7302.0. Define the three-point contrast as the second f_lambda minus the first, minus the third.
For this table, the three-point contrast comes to -12.27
